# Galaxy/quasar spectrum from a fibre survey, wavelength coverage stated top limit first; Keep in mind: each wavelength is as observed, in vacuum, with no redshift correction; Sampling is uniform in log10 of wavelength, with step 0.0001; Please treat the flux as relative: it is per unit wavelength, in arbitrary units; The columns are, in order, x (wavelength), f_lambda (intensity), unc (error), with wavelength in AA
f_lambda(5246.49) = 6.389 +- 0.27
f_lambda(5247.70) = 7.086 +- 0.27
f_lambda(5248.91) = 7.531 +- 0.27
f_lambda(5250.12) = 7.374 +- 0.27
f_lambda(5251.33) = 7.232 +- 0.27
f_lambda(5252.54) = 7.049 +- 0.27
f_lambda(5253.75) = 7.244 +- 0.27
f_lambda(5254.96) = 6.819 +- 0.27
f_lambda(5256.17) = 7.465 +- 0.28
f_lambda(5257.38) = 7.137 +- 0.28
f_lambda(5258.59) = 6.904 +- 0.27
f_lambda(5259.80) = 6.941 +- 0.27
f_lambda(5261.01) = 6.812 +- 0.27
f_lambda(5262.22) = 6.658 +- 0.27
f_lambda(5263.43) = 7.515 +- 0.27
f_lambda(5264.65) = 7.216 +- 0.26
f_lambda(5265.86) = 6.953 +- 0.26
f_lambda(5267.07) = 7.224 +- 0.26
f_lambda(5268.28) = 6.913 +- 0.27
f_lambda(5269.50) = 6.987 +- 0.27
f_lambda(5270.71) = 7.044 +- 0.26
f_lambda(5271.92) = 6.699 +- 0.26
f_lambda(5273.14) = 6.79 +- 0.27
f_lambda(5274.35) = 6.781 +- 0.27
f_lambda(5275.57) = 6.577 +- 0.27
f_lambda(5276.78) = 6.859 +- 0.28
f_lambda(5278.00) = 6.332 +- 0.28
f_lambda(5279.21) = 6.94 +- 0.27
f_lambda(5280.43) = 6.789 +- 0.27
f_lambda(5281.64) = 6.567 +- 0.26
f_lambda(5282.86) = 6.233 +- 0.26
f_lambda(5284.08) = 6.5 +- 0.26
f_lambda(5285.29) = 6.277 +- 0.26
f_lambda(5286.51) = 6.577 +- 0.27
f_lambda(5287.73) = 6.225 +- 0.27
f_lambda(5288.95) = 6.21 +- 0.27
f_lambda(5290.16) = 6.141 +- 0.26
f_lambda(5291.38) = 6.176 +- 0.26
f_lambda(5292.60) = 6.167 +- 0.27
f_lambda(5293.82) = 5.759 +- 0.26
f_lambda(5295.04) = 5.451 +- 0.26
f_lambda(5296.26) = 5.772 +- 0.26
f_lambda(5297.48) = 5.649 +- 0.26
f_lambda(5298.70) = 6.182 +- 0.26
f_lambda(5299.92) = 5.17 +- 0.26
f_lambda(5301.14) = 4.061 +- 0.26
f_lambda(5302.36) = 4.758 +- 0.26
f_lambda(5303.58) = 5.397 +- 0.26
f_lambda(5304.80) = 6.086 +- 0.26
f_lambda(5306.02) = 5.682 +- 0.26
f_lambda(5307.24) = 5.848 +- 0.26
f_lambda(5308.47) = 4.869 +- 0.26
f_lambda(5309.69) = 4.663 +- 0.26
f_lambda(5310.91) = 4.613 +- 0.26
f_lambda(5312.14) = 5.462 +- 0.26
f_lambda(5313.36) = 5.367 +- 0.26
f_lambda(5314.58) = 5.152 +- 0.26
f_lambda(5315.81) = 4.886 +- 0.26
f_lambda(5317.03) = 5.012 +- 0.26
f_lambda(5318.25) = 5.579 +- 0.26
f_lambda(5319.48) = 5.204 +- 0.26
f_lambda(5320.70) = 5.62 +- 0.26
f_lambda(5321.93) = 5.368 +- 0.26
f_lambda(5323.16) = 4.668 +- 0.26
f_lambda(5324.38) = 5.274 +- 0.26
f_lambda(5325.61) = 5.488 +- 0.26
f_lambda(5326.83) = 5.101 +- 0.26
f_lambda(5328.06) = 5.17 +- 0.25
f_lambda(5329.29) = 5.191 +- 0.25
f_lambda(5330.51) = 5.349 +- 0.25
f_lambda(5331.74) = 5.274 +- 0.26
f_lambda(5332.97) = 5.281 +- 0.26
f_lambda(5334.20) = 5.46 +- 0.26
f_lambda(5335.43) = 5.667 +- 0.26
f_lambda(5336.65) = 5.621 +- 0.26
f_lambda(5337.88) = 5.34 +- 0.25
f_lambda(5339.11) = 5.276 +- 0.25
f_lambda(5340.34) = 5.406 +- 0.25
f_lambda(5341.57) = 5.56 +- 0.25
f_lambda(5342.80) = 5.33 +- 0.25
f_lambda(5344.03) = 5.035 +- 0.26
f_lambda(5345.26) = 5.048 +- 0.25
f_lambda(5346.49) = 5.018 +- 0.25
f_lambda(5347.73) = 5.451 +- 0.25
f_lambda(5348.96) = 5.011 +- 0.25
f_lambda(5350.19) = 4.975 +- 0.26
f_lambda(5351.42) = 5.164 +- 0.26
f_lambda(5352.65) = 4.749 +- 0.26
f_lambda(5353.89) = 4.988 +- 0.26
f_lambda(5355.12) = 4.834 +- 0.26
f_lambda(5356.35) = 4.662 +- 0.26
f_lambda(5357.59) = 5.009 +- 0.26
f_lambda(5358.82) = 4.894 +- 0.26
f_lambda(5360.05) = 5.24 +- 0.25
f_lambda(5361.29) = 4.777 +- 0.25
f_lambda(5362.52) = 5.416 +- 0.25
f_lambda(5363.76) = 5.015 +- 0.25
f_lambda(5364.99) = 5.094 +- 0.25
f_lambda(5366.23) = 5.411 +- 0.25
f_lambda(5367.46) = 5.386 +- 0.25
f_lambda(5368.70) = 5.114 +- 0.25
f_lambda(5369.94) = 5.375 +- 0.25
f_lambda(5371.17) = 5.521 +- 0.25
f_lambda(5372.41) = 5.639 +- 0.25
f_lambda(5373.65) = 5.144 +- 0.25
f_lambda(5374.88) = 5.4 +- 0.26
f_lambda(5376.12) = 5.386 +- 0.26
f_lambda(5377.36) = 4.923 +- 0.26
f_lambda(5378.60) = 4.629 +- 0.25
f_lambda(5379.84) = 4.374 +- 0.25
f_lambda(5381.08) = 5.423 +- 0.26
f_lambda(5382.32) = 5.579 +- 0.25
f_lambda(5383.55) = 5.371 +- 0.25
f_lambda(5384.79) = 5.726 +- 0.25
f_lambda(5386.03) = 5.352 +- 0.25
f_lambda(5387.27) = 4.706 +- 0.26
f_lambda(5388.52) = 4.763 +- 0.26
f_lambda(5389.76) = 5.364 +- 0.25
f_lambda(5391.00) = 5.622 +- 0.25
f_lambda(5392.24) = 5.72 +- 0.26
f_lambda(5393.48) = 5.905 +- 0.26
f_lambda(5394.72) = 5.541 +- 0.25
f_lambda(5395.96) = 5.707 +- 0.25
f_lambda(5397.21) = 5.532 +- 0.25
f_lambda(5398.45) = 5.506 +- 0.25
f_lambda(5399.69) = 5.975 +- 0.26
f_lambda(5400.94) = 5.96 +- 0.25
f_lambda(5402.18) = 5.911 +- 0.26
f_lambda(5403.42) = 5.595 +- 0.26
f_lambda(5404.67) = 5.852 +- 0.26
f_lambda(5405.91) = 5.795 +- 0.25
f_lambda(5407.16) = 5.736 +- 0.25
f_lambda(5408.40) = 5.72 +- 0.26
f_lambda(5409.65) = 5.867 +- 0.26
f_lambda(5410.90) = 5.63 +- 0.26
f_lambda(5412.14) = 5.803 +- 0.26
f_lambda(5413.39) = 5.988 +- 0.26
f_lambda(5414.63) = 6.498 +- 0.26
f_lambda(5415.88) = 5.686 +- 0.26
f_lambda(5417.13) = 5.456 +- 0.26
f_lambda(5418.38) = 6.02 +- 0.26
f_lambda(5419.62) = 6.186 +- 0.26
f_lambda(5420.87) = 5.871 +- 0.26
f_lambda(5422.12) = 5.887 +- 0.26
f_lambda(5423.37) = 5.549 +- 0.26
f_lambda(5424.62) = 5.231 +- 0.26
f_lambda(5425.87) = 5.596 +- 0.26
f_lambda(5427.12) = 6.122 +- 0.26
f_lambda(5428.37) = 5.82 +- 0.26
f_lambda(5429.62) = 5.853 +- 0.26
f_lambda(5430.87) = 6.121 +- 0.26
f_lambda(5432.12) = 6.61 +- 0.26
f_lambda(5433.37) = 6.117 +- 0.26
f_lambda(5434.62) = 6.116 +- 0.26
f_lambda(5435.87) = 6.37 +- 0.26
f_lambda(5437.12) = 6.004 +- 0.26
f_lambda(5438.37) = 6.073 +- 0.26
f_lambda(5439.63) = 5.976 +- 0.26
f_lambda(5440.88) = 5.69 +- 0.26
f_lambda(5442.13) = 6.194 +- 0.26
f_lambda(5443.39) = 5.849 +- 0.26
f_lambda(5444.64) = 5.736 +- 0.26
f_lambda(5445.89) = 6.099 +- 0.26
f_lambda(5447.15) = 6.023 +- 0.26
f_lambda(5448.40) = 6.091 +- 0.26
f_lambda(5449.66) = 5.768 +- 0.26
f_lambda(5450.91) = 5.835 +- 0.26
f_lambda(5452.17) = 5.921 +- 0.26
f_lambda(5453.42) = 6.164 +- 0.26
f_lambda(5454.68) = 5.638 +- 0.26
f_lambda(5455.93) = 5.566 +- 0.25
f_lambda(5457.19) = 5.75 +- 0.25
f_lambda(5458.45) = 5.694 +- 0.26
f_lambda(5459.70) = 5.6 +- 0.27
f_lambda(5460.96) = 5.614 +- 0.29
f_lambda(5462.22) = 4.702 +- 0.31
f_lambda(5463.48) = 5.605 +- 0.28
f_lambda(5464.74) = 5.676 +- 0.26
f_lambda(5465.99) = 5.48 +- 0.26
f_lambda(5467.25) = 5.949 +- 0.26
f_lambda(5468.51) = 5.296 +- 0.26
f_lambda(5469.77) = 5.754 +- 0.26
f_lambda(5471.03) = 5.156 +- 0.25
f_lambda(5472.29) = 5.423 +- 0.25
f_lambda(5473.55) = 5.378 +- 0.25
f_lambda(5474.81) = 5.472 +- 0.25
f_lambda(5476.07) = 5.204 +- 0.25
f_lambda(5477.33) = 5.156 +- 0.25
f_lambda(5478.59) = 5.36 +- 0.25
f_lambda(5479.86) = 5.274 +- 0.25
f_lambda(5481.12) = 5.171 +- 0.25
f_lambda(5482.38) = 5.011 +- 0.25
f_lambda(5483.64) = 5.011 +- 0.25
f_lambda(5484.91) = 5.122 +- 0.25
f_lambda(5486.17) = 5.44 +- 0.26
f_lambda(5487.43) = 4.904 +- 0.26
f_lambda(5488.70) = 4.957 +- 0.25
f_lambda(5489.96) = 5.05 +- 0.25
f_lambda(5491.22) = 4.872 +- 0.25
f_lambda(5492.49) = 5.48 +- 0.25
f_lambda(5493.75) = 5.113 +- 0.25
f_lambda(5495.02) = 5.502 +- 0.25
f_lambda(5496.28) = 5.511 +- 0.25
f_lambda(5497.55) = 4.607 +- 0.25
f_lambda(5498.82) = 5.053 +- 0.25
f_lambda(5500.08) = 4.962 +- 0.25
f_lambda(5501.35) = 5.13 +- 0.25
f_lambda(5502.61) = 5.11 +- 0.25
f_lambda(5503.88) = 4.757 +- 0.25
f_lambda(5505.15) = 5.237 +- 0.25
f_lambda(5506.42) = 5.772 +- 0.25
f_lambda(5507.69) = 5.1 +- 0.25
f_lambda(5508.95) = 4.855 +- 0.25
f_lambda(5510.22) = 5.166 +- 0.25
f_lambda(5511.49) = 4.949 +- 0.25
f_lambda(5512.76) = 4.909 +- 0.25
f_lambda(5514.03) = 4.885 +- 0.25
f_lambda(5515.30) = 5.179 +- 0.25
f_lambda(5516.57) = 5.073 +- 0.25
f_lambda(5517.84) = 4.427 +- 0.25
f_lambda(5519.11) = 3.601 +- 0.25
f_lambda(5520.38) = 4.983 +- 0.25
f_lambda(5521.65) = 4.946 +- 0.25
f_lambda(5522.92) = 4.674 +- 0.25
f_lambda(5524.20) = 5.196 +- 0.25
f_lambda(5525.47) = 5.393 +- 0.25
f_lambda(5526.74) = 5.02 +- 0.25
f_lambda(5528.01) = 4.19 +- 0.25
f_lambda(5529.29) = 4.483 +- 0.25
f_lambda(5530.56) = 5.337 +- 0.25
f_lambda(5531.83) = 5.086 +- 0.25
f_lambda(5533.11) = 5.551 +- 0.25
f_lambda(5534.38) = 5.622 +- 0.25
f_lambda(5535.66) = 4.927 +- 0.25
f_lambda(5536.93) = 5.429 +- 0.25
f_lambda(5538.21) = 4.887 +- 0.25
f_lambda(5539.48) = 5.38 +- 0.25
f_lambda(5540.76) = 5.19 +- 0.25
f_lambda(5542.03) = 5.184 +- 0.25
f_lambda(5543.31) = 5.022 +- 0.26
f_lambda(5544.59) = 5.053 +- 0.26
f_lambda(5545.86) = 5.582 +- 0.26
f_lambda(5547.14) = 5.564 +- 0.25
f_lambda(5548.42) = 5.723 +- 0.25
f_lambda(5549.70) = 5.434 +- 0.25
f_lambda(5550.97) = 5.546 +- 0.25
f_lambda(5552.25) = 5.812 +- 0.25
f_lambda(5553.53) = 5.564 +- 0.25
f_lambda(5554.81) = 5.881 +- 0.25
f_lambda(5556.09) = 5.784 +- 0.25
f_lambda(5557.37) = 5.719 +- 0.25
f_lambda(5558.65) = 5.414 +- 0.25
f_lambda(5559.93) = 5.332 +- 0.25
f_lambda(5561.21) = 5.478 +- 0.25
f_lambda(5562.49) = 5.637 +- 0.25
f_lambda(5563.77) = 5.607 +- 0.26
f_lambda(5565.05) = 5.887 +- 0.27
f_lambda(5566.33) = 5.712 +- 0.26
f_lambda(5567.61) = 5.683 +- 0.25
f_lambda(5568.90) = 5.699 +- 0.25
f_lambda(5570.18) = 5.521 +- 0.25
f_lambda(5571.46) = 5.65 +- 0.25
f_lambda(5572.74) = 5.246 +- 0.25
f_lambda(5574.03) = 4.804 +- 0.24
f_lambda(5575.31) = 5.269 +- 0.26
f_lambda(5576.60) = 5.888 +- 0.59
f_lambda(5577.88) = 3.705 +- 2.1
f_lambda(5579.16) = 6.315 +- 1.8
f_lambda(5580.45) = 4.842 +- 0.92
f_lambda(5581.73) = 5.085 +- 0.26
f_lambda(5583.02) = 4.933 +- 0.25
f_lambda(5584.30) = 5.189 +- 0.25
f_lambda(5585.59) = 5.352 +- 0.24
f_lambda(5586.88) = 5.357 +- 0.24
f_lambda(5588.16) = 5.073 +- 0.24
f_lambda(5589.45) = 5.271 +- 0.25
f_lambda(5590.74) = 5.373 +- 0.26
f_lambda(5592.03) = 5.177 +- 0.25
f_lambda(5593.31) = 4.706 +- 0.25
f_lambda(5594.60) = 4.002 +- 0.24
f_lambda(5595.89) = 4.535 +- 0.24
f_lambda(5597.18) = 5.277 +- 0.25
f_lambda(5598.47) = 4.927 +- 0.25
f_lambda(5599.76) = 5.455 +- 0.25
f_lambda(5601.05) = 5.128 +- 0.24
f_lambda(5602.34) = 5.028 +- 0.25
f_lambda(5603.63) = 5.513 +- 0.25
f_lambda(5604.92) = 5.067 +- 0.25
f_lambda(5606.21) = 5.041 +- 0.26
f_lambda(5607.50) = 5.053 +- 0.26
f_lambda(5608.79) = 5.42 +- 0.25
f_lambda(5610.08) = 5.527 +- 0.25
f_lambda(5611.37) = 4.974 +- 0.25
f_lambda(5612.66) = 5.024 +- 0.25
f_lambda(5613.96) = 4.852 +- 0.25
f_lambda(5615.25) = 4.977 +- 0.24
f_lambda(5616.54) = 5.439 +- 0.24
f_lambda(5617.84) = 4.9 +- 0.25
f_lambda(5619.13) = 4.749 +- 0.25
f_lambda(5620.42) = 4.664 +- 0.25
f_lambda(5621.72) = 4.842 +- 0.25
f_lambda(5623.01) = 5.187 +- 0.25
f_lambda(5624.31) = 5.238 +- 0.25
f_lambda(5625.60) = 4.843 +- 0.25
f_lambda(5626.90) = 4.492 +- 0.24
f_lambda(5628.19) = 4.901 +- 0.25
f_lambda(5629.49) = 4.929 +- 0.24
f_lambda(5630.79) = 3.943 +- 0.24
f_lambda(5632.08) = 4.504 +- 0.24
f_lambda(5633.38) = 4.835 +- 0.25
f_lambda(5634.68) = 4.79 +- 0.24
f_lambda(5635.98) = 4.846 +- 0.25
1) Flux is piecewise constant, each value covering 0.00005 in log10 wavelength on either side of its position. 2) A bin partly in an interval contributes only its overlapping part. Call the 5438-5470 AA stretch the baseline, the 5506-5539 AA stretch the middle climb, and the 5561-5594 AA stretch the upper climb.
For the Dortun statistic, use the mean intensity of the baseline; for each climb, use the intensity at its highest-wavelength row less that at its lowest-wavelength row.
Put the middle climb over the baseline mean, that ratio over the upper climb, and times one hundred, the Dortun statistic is 20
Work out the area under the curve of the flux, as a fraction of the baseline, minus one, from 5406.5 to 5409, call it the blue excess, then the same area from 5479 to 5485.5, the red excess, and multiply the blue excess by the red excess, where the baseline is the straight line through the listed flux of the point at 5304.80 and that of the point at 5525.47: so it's 0.01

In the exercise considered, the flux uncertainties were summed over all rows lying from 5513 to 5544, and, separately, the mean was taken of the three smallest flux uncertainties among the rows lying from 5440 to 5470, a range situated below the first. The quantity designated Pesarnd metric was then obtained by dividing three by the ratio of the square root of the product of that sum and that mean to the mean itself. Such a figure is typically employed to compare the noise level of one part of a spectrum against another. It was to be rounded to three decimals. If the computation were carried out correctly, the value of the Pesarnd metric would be 0.616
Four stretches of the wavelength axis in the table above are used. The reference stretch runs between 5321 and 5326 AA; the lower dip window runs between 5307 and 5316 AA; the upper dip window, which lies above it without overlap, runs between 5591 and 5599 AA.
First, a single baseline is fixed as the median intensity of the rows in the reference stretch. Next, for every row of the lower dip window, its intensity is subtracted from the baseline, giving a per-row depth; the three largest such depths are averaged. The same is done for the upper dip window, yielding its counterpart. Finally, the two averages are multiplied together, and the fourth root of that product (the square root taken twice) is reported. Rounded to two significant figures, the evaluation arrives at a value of 0.86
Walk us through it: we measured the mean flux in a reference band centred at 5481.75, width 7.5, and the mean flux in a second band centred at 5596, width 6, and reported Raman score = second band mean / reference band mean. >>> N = 0.91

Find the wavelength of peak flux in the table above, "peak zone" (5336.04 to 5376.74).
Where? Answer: 5372.41 AA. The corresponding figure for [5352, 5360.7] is 5360.05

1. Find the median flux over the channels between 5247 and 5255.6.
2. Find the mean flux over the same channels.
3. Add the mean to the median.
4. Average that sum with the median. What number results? 10.8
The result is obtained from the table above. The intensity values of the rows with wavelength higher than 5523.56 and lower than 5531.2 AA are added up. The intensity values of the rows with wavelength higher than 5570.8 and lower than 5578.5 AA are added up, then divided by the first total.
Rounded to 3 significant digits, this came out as 1.03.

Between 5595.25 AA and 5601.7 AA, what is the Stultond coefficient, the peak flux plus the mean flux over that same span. 10.5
